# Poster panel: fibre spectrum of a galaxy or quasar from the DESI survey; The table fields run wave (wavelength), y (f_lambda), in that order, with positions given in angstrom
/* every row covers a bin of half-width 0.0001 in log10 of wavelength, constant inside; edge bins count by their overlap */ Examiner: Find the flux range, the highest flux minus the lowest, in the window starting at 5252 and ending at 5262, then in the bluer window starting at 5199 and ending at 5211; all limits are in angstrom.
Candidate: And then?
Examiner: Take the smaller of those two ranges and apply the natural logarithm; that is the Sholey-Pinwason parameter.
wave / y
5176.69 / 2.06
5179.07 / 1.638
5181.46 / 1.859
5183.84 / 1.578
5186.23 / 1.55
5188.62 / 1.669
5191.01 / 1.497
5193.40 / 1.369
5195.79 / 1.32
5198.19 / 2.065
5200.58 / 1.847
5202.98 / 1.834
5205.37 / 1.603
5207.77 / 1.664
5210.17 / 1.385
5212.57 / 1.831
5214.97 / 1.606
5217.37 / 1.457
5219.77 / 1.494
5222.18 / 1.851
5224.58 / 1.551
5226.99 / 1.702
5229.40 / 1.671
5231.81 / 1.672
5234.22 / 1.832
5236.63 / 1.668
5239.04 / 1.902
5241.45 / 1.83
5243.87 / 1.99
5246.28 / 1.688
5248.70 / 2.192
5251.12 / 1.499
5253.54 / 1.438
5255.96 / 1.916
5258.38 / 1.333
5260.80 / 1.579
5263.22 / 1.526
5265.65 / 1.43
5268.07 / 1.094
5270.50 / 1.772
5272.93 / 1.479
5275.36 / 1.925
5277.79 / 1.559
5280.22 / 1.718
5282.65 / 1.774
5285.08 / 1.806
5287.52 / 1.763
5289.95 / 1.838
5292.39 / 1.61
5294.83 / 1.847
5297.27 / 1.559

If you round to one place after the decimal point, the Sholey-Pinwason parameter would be -0.8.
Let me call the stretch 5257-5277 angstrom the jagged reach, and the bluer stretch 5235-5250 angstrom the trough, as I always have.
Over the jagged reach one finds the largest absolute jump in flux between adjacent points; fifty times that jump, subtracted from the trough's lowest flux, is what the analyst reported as -32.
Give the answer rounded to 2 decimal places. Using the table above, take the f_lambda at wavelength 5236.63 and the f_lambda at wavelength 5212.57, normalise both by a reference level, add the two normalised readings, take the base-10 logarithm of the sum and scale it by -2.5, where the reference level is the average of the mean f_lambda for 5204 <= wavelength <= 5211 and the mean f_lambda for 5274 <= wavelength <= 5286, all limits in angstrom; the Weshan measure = -0.81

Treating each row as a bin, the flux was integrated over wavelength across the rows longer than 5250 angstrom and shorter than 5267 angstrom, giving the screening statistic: 26.0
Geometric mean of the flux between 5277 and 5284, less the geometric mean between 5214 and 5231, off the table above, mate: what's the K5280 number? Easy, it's 0.07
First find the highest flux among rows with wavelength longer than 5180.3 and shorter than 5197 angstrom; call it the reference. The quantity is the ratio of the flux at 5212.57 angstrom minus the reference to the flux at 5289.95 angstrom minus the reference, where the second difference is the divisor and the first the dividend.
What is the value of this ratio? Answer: 1.3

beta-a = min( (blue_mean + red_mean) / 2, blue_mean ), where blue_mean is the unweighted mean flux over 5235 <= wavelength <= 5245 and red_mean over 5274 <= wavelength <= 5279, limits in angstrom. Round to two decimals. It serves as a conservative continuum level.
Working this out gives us 1.79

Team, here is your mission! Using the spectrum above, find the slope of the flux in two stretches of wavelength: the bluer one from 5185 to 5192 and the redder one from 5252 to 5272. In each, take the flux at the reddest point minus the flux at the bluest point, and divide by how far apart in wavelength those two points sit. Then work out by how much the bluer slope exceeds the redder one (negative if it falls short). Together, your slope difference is -0.031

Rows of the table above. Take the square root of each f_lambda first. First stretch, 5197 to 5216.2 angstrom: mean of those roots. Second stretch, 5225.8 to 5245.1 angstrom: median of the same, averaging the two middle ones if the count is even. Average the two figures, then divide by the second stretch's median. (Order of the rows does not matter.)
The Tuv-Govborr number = 0.99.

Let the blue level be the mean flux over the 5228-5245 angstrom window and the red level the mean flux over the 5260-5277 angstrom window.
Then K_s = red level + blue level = 3.34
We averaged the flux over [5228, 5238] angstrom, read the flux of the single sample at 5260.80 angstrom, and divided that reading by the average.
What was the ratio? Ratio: 0.92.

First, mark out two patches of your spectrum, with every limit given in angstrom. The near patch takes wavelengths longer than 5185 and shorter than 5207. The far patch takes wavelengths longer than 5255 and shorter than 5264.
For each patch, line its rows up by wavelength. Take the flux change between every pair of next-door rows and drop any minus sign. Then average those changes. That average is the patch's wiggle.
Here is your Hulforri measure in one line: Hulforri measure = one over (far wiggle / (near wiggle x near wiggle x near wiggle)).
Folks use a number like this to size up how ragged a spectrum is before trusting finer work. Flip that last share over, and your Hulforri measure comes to 0.031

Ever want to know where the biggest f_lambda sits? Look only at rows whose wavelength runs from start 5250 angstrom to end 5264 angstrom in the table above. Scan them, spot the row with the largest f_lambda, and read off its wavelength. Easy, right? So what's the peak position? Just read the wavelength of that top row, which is 5255.96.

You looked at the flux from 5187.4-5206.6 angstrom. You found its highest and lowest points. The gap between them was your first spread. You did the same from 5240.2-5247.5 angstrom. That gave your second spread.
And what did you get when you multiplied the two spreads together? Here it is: 0.22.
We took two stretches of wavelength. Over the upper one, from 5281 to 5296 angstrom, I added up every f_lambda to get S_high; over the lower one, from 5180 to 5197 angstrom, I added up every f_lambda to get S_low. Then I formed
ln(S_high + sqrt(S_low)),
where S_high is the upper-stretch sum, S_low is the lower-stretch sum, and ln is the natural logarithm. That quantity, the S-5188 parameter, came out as 2.6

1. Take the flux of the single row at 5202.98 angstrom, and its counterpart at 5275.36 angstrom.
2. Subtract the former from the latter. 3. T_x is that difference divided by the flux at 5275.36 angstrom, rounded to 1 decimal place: 0.0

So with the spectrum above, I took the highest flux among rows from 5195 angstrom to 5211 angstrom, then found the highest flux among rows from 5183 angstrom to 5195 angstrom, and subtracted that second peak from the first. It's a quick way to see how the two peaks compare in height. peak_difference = 0.40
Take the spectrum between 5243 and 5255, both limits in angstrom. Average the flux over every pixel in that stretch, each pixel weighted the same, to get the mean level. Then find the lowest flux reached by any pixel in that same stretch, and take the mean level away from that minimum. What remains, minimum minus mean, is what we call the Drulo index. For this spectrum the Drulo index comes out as -0.32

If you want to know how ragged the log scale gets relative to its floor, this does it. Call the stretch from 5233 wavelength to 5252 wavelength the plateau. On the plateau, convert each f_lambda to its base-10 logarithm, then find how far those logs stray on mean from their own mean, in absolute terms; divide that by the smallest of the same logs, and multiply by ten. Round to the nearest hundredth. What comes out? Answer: 2.14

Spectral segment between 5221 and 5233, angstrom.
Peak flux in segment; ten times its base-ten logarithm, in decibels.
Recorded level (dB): 2.7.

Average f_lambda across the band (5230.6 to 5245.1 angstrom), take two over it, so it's 1.10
